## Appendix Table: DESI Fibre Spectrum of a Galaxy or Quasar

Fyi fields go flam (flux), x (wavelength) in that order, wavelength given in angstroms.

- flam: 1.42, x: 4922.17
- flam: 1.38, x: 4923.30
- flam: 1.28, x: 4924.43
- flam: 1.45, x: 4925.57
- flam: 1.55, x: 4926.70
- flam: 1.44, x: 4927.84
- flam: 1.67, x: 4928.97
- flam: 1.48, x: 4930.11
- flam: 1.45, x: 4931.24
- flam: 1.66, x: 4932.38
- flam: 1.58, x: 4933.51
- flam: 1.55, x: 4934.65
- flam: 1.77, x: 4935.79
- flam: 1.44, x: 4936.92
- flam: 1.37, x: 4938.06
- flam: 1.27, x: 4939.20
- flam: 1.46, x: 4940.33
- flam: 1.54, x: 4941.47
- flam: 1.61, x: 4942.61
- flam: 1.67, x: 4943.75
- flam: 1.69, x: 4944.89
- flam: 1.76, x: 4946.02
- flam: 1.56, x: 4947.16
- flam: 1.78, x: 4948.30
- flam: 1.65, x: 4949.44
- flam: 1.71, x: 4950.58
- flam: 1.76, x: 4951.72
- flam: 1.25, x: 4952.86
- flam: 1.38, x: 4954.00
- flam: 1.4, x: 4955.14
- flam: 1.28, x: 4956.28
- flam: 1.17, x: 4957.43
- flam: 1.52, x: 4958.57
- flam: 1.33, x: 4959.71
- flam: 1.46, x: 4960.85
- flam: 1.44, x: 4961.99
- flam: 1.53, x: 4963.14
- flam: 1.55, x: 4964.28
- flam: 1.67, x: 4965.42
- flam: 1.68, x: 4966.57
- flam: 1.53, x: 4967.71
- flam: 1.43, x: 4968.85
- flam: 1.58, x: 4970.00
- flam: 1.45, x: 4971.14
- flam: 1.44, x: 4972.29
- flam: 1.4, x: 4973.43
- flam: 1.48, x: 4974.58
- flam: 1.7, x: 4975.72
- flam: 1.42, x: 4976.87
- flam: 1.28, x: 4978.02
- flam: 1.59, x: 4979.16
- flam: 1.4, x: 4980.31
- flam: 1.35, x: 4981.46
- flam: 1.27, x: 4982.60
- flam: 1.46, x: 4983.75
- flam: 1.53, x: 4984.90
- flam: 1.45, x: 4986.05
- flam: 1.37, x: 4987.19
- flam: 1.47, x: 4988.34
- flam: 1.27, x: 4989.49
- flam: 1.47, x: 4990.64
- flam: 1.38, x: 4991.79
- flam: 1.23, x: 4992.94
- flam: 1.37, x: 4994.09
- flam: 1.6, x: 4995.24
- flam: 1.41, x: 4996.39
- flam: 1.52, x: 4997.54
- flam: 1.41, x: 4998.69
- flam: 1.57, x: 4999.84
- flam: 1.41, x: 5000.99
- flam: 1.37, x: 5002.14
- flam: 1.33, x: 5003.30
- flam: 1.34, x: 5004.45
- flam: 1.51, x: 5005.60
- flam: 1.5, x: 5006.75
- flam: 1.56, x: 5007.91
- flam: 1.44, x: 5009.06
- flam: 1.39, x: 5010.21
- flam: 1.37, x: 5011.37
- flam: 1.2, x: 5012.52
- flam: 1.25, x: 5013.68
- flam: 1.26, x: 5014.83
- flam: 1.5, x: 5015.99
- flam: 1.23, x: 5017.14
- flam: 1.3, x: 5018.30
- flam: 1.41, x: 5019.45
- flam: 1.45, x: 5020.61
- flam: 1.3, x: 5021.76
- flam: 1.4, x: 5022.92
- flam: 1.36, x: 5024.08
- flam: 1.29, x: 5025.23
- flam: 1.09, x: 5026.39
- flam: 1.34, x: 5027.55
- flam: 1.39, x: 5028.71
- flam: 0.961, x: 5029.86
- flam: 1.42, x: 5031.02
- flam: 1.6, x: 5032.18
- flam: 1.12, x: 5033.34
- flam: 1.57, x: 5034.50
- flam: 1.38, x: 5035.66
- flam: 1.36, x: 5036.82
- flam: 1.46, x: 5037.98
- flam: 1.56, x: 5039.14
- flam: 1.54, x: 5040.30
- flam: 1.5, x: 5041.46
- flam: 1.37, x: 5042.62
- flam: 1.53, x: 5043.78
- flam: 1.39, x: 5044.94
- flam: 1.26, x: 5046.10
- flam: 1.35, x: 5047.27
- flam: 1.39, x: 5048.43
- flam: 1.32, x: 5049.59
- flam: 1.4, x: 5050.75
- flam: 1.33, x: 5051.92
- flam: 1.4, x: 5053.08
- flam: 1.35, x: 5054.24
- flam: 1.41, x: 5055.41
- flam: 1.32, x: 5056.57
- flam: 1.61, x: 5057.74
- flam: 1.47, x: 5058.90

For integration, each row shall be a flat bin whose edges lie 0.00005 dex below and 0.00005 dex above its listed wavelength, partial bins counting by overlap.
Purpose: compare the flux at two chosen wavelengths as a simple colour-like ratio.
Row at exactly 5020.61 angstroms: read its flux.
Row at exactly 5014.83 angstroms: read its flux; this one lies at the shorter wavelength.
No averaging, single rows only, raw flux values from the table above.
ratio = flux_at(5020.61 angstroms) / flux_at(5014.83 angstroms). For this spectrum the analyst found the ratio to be 1.15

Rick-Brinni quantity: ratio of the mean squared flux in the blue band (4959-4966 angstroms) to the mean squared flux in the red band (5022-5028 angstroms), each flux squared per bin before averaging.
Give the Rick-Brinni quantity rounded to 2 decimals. 1.33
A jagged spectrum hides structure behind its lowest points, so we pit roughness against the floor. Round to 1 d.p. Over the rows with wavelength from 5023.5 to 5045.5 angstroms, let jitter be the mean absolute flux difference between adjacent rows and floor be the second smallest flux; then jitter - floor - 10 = -10.9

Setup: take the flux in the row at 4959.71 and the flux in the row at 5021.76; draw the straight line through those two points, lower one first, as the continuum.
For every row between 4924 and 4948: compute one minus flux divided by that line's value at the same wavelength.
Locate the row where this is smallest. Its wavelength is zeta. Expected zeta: 4935.79 angstroms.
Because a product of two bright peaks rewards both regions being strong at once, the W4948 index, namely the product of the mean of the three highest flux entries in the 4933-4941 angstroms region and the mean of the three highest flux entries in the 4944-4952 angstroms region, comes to 2.89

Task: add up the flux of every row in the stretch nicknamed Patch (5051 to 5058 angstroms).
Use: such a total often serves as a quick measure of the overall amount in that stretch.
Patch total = 8.4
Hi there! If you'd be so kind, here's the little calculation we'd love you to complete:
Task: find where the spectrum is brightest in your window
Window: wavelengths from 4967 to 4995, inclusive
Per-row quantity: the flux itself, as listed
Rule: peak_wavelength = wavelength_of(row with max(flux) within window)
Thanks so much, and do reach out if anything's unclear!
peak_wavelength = 4975.72 angstroms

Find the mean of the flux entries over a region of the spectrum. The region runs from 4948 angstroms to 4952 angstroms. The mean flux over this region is 1.72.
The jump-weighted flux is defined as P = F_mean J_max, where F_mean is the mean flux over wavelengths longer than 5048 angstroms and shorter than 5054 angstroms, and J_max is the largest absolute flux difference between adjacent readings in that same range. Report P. 0.11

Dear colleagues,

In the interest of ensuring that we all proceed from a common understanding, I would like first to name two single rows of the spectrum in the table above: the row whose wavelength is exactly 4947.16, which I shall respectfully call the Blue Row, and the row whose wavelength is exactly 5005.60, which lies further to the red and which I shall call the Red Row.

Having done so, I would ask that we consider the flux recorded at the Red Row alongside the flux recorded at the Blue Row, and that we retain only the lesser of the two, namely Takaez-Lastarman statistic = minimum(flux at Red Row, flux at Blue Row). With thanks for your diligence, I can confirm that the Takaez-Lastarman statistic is 1.51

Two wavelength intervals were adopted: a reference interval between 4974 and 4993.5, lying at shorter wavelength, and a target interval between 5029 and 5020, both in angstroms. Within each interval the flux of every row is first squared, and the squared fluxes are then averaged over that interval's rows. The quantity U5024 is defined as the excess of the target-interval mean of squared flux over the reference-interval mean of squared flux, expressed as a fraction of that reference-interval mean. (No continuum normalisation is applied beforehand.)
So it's -0.13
